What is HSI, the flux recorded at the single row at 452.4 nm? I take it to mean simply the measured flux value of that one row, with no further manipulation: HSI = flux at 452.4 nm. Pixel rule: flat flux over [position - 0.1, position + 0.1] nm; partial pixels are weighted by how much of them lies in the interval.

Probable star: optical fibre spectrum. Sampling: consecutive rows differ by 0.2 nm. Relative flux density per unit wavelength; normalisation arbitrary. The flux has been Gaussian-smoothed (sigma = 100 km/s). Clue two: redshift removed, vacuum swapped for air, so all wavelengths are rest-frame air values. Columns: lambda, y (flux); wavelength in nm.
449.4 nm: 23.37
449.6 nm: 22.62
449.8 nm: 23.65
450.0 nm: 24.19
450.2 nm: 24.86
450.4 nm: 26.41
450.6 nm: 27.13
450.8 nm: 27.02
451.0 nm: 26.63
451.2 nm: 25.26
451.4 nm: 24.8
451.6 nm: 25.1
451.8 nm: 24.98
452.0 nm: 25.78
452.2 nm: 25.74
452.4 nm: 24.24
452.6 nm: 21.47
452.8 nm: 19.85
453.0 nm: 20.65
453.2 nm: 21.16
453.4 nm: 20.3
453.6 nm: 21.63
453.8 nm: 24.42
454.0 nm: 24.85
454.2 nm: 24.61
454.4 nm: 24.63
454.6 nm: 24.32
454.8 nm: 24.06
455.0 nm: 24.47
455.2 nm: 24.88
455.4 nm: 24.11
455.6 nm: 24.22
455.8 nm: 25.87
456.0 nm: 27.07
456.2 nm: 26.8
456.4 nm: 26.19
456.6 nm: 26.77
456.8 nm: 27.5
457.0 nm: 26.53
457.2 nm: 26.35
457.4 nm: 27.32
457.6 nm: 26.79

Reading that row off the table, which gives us 24.24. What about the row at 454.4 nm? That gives 24.63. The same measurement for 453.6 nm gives 21.63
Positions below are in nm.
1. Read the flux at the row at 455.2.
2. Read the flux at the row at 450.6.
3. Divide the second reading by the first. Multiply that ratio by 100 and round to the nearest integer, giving 109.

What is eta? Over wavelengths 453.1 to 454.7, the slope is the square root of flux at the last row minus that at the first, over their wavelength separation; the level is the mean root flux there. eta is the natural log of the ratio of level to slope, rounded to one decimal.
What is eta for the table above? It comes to 3.0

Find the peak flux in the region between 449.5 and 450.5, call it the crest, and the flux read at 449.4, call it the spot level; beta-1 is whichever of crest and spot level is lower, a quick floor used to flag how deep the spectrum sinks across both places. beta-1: 23.4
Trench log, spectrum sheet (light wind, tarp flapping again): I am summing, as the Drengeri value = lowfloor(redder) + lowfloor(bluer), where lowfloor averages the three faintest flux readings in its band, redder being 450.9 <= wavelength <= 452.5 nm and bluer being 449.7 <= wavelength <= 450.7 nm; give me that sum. 48.9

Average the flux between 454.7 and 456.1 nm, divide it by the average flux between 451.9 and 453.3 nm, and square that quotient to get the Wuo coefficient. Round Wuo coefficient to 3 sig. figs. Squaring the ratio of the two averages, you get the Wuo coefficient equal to 1.21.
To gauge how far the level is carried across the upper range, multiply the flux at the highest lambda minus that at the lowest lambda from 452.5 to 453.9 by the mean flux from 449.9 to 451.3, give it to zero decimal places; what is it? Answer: 76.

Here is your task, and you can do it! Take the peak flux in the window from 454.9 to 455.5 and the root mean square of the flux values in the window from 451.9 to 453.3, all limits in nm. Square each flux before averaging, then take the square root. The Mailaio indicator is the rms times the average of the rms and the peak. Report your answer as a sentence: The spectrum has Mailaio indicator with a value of 544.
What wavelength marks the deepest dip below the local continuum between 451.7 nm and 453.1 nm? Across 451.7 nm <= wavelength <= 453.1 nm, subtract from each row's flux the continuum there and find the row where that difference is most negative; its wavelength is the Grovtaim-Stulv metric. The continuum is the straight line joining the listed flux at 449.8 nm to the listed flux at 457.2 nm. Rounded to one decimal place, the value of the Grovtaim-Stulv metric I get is 452.8 nm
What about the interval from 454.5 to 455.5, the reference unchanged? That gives 455.4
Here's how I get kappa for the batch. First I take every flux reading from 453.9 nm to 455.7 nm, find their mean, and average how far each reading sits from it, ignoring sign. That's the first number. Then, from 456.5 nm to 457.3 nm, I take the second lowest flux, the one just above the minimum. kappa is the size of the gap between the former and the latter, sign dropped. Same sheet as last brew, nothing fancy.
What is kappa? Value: 26.3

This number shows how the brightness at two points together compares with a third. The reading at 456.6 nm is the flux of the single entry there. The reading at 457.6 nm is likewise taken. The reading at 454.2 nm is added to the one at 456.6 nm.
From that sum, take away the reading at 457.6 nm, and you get 25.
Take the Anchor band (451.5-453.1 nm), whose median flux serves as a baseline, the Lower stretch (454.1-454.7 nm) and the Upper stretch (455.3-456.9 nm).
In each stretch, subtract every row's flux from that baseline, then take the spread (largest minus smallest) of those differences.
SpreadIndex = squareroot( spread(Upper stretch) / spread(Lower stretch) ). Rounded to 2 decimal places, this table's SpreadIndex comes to 3.31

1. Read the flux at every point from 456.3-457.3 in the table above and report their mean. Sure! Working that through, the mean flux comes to 26.7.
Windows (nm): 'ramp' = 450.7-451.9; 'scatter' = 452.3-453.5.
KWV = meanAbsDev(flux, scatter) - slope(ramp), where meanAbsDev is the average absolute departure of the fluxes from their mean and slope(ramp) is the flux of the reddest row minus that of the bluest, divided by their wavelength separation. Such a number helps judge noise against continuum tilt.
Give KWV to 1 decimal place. 3.1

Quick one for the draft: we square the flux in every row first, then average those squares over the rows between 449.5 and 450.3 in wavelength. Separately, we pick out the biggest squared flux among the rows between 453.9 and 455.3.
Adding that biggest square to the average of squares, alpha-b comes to 1188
